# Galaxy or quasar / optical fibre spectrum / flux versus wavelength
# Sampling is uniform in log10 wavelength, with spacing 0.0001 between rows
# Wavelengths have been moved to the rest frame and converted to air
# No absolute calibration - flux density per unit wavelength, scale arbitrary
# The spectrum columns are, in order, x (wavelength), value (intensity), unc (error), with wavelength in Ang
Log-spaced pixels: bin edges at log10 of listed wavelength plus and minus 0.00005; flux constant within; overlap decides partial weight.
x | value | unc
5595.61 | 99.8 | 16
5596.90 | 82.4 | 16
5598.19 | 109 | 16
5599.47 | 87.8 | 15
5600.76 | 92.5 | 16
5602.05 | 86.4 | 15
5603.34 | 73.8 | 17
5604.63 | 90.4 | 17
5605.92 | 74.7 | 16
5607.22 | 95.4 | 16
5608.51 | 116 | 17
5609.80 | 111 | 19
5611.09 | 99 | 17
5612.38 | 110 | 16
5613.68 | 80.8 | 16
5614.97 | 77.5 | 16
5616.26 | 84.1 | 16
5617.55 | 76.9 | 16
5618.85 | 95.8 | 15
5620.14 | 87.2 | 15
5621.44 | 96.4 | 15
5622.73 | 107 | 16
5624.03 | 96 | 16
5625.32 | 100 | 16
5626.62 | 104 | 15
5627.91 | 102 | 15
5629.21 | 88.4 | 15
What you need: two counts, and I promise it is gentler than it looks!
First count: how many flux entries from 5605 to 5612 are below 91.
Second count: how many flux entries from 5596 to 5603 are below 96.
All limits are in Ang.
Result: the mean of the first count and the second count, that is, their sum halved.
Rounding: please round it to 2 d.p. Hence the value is 2.50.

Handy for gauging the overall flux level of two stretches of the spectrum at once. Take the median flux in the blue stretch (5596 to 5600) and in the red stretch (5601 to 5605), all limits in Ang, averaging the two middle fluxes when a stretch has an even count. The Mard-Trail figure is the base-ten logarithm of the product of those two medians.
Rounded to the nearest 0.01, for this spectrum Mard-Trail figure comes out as 3.88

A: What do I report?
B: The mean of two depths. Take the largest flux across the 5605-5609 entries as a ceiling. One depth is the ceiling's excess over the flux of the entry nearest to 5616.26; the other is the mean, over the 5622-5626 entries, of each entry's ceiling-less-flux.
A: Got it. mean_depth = 23.5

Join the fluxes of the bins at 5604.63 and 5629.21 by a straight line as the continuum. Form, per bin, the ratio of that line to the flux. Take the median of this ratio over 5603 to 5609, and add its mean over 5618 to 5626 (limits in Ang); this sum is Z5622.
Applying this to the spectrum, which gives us 1.92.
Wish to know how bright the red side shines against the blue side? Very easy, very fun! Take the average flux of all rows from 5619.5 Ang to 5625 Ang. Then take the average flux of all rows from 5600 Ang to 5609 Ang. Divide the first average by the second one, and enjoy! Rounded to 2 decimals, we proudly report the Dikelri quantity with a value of 1.08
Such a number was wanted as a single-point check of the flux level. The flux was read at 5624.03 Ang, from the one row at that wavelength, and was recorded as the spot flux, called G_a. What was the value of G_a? 96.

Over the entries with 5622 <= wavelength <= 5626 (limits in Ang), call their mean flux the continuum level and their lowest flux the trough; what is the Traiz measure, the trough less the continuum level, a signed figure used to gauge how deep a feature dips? -5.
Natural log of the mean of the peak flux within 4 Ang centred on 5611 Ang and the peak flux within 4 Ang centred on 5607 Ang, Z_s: 4.73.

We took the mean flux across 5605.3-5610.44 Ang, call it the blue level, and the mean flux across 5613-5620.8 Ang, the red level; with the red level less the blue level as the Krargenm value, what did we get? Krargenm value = -16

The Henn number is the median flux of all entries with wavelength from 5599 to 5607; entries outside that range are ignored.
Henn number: 87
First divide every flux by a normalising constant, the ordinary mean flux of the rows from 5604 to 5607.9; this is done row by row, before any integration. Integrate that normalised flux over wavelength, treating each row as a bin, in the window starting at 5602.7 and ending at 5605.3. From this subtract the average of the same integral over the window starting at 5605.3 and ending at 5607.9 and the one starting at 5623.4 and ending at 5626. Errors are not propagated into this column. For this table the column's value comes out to -0.29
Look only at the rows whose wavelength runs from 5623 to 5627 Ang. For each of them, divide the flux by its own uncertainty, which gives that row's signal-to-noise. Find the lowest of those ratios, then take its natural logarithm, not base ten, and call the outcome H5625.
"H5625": 1.79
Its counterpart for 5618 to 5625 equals 1.76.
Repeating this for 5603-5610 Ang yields 1.47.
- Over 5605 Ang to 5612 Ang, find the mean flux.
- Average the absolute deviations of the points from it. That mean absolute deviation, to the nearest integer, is 11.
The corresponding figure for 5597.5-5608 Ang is 8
